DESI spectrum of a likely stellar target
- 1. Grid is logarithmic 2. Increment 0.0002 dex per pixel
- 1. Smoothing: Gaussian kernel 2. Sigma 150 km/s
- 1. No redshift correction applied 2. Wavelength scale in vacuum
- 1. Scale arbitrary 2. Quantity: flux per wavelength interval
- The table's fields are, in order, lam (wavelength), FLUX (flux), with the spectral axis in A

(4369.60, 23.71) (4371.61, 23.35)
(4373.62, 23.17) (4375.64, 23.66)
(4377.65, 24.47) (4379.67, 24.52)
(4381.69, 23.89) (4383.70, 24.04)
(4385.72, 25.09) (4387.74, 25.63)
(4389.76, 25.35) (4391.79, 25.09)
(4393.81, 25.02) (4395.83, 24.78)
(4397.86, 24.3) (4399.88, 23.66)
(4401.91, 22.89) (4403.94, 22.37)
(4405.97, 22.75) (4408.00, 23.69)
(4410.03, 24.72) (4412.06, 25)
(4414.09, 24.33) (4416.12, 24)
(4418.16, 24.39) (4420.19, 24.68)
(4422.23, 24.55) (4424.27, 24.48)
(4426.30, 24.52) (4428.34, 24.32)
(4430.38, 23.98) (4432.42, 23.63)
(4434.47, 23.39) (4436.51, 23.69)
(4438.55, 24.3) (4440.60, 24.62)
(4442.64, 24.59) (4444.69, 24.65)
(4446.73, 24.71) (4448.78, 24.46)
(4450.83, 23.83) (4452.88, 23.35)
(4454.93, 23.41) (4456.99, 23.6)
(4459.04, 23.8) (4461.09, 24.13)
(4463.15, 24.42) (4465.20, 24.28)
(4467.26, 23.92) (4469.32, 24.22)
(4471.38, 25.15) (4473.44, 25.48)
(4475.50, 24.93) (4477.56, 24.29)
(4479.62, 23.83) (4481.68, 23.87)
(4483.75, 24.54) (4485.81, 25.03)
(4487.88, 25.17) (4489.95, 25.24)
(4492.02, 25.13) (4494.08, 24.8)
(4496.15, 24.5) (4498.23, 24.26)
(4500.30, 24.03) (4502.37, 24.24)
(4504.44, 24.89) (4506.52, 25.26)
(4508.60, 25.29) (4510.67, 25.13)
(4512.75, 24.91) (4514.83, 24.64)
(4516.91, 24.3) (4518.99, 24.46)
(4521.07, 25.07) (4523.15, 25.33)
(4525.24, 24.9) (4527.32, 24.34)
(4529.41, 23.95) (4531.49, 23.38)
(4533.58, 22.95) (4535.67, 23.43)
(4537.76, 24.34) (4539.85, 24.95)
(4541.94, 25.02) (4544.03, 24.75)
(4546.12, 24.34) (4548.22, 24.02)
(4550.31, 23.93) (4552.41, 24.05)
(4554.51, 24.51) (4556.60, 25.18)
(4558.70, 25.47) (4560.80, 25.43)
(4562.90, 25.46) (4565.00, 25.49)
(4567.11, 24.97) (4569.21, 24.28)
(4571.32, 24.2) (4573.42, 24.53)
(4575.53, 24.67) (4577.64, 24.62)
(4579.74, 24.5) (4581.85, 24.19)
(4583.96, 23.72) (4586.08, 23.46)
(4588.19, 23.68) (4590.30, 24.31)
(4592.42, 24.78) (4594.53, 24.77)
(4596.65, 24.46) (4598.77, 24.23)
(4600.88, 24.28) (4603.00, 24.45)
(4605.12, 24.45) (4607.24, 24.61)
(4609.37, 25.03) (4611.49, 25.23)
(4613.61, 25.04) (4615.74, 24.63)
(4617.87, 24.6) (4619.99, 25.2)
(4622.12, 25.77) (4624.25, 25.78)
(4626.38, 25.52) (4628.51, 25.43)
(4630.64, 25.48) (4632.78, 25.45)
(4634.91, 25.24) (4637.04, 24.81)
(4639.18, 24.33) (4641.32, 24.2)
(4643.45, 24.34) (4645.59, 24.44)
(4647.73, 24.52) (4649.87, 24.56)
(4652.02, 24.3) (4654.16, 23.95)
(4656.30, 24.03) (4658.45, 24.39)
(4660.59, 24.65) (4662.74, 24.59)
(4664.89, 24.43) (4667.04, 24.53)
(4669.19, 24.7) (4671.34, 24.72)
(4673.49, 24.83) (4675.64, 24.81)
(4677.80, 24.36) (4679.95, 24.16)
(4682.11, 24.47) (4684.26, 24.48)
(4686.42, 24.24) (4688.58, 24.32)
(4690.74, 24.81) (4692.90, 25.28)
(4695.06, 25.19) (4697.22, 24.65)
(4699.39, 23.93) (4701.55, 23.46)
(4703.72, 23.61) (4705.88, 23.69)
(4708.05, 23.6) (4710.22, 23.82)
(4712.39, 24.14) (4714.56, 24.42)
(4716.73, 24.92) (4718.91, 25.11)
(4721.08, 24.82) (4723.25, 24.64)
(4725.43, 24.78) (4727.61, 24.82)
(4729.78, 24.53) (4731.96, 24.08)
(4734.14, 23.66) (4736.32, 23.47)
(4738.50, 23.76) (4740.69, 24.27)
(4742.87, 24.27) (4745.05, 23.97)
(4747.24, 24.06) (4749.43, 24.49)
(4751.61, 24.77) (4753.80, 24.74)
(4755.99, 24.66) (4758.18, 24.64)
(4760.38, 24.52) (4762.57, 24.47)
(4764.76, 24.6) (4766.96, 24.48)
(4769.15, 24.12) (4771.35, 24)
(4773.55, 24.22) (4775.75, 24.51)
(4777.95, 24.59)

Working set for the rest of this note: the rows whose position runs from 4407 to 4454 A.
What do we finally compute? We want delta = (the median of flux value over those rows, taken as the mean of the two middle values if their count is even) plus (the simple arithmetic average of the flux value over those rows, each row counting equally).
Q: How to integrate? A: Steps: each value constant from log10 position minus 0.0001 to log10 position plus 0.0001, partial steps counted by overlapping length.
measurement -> 48.6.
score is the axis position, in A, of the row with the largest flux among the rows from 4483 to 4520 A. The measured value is 4508.60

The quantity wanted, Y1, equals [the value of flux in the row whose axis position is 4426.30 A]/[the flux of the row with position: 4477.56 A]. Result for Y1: 1.01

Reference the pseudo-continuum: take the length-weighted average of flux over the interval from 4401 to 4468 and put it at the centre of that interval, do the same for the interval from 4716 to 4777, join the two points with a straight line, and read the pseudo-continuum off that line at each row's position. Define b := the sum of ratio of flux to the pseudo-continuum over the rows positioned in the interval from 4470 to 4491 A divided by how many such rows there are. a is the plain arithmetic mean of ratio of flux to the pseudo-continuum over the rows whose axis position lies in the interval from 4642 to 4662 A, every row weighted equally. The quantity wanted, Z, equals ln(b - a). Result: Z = -3.7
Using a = 1.00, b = 1.03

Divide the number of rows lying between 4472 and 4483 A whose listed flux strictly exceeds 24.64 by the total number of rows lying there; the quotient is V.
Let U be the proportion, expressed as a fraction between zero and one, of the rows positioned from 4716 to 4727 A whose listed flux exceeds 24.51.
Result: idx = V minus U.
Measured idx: -0.6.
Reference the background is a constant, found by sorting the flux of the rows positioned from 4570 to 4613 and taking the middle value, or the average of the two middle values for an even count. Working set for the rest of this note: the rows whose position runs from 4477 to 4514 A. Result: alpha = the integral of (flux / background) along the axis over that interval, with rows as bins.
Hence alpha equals 37 A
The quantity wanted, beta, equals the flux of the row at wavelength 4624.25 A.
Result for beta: 25.78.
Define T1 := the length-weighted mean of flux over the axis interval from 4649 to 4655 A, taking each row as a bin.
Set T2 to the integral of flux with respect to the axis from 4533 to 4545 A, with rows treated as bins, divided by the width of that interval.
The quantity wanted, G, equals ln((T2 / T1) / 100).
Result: -4.60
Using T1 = 24.3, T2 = 24.3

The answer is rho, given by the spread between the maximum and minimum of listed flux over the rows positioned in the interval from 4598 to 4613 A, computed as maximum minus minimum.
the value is 1.0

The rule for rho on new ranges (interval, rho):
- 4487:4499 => 1.0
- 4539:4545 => 0.3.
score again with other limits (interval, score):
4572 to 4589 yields 4575.53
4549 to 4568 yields 4565.00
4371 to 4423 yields 4387.74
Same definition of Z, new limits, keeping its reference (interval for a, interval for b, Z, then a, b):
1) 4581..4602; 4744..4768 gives -5.3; 1.00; 1.00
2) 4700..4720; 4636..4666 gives -4.2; 0.99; 1.00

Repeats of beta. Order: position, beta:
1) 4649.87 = 24.56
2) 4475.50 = 24.93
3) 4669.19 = 24.7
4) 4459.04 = 23.8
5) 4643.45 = 24.34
